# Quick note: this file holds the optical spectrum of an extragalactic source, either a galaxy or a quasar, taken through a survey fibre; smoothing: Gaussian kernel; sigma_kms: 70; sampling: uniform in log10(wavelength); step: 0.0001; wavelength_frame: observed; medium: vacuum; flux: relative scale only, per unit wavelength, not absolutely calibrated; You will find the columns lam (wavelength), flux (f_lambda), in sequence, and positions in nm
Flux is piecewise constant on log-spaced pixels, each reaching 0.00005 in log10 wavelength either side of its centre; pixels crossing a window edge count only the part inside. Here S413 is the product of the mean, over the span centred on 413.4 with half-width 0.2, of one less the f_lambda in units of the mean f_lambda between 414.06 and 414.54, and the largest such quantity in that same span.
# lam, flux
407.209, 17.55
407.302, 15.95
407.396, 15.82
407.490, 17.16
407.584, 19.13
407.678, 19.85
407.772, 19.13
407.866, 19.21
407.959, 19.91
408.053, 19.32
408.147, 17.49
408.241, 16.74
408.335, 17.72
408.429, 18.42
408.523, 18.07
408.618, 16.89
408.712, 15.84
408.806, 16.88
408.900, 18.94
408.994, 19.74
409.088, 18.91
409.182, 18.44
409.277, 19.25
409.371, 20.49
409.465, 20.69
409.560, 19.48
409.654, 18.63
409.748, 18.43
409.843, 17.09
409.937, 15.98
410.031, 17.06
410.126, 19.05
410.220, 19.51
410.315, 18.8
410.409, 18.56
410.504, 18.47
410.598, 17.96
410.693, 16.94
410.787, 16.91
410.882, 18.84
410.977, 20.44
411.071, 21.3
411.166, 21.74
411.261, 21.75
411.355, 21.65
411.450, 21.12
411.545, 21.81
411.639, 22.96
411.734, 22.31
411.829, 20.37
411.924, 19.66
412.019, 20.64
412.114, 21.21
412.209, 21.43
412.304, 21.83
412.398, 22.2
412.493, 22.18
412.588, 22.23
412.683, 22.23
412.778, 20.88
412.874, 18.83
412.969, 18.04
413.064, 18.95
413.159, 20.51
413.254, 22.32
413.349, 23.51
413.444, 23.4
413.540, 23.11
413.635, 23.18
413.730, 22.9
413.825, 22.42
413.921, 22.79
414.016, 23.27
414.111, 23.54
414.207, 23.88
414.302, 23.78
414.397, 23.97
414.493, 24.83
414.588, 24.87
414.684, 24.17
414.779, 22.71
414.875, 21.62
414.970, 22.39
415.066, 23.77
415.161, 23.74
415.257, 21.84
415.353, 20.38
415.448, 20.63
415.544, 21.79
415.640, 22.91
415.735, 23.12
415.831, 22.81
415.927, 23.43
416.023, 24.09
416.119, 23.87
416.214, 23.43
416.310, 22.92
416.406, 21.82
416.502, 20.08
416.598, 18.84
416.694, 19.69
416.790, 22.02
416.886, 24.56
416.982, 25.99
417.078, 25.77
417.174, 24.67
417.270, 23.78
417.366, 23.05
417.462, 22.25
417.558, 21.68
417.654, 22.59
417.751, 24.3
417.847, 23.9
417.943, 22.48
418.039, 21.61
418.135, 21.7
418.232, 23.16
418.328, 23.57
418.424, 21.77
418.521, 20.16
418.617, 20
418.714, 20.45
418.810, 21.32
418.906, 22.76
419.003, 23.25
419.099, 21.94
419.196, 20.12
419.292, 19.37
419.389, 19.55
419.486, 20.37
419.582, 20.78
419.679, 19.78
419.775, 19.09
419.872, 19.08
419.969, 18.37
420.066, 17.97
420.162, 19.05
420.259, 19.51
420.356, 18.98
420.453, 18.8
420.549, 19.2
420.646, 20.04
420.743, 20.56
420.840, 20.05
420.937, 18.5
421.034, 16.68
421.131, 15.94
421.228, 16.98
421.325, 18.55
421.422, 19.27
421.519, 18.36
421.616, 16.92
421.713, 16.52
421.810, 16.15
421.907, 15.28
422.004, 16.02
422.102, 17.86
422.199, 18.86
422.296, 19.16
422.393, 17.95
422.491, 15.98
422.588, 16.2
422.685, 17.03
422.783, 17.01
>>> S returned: 0.0027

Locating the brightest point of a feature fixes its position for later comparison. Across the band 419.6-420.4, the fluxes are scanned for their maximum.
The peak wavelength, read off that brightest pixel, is 419.679 nm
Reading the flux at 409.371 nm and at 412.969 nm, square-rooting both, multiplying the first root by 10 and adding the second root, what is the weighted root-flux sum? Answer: 49.5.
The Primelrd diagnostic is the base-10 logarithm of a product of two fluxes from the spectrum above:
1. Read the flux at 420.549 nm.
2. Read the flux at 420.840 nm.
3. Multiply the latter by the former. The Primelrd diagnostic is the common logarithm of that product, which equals 2.59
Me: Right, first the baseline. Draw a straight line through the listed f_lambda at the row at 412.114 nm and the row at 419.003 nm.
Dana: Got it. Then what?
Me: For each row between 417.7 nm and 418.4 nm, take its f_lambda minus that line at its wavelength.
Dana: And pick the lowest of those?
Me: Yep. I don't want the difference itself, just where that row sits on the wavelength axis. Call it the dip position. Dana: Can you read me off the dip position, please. 418.039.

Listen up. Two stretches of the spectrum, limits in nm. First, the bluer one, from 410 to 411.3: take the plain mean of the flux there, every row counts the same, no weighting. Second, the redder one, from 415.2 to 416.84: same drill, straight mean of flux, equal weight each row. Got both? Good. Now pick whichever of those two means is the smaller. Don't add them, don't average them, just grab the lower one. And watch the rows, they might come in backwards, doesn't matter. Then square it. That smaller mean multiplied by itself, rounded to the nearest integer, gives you 365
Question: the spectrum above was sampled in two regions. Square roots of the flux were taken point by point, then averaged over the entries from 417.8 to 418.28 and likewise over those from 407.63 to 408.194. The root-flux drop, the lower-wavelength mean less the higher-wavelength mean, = -0.37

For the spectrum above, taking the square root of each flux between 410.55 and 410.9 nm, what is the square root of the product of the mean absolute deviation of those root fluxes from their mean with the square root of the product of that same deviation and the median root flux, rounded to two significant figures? 0.23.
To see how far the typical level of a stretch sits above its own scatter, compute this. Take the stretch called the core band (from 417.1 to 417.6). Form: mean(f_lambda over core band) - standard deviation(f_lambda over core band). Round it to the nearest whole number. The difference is 22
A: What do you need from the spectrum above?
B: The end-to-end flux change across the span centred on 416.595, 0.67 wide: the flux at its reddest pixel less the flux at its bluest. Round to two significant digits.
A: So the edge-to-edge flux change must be 1.6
